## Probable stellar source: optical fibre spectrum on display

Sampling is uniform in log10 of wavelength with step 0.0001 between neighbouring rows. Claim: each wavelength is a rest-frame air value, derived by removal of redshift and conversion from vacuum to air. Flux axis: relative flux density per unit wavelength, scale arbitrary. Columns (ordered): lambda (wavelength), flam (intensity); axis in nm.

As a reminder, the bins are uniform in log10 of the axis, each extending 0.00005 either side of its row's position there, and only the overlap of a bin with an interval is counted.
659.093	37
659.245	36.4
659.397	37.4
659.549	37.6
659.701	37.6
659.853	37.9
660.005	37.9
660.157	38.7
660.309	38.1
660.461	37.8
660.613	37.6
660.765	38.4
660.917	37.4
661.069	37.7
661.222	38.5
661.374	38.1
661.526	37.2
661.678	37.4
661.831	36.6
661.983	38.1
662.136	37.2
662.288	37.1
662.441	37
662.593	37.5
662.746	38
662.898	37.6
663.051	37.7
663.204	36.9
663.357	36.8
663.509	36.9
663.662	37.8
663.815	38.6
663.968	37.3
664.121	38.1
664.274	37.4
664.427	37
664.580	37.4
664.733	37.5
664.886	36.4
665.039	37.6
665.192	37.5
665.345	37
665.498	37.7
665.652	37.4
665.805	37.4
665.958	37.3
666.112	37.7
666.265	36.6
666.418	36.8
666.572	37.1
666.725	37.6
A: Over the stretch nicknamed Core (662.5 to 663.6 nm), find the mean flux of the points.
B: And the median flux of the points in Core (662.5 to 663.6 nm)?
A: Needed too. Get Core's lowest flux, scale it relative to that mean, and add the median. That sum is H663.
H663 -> 38.5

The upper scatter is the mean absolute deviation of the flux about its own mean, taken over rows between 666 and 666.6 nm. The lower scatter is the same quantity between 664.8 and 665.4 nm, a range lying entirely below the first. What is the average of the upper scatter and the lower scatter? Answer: 0.39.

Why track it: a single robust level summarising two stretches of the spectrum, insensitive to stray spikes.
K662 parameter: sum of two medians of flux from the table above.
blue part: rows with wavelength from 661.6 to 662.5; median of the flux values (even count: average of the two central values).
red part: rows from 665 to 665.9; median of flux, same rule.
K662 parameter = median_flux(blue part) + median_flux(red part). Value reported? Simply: 74.6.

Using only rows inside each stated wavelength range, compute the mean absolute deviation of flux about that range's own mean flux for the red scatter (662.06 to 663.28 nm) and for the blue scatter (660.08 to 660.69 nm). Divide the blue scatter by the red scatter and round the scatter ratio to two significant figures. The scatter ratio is 1.1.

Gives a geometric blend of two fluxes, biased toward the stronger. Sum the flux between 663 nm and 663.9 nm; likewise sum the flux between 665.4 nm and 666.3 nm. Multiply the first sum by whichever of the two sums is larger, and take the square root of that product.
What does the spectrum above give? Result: 224.7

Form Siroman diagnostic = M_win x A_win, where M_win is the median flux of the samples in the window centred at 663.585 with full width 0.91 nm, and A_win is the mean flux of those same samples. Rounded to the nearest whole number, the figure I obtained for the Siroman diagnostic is 1387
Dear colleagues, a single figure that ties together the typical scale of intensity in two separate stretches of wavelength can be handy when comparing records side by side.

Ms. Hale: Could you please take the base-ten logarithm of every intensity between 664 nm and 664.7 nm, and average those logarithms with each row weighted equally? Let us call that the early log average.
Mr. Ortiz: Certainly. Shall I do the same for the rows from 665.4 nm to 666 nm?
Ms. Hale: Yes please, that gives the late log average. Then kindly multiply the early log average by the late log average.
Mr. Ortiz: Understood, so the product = 2.476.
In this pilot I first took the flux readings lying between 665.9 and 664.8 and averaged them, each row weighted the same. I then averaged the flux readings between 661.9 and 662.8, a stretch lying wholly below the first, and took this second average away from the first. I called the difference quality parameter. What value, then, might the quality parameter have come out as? -0.2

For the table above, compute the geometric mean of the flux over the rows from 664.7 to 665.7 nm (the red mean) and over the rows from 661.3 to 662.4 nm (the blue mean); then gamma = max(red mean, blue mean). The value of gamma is 37.4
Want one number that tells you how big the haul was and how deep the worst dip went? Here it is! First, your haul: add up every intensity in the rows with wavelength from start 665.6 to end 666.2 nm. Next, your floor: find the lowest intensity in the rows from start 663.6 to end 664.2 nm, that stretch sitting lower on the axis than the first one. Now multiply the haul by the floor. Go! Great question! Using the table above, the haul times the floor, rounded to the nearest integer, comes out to 5588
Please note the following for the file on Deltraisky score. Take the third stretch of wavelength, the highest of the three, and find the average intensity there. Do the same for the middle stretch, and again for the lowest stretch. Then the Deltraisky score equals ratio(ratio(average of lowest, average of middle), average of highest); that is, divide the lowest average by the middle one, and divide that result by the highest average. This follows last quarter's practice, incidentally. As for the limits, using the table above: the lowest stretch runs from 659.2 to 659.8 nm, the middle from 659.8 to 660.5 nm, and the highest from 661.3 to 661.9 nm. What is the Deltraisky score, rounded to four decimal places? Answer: 0.0262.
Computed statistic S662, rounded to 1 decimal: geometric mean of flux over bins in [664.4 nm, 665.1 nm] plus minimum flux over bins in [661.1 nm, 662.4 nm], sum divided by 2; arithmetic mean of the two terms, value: 36.9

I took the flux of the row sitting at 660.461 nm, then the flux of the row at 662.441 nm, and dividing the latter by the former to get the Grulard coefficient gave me 0.98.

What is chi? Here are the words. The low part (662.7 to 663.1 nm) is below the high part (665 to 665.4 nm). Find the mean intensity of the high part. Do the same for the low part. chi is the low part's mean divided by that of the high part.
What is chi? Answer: 1.01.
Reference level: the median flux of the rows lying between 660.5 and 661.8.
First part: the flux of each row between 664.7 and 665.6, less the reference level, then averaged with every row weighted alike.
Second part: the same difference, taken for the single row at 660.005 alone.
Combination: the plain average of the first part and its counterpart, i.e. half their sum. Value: -0.06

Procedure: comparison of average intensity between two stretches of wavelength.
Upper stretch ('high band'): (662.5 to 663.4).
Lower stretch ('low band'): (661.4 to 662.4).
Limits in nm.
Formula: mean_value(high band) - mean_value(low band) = 0.1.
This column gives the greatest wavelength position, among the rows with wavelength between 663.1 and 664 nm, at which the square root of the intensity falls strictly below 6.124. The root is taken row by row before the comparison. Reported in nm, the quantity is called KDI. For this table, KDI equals 663.968 nm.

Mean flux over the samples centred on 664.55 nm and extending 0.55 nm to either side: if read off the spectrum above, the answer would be 37.3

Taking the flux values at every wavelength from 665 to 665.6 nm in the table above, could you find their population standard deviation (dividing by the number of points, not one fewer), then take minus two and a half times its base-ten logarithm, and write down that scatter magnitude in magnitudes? 1.4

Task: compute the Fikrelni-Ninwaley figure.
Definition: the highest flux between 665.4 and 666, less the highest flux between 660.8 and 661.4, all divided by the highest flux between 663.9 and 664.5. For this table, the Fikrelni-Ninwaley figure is -0.0210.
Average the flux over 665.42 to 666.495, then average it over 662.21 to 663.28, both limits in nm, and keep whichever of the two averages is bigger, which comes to 37.40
